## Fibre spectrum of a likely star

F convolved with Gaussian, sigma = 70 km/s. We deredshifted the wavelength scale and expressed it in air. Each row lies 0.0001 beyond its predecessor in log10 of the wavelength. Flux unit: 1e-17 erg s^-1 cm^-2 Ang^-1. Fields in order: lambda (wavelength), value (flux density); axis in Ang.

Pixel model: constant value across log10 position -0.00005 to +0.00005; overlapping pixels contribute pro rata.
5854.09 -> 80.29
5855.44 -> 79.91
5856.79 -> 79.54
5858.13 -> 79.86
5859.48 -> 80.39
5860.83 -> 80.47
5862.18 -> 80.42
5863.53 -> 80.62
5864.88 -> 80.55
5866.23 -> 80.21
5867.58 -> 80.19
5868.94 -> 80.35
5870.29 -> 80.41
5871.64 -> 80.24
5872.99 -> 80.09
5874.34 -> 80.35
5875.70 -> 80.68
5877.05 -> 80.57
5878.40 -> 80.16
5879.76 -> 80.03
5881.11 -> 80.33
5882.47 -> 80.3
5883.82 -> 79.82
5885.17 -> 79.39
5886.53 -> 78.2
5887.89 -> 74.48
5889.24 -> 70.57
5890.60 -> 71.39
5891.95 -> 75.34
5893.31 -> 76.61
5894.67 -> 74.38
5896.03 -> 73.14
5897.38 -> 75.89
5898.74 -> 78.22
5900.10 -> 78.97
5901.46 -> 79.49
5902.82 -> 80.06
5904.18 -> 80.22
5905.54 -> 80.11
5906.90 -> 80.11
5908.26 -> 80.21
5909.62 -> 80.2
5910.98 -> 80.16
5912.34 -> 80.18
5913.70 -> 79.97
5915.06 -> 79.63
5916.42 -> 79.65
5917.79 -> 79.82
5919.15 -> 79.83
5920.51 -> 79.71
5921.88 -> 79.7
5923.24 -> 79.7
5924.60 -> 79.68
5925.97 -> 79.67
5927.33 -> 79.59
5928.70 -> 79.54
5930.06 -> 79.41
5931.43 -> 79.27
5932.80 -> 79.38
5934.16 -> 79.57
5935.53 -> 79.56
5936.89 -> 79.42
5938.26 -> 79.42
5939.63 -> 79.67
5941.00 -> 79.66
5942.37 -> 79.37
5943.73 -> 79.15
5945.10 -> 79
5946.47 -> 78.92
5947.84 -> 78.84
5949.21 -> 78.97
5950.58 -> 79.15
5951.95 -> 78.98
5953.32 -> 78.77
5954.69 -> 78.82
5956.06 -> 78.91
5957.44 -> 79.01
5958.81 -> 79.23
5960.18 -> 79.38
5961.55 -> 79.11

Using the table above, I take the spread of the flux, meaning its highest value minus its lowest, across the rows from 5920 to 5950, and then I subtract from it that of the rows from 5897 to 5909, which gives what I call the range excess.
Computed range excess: -3.5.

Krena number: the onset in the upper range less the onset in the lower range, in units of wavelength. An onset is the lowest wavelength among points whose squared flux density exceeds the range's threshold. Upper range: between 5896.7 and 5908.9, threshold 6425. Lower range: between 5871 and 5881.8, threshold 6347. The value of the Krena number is 32.5 Ang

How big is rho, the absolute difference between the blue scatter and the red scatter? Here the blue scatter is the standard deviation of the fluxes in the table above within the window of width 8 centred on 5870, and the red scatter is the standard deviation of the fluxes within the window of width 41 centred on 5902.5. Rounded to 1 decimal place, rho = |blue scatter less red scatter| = 2.7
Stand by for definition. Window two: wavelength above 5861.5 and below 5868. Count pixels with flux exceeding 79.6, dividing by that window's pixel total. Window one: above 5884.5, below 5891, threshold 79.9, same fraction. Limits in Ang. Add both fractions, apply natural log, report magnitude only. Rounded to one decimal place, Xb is 0.0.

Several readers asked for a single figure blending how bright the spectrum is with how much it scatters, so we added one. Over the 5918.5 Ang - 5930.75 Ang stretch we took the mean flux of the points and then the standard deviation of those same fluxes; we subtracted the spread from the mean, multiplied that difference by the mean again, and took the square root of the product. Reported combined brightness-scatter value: 79.6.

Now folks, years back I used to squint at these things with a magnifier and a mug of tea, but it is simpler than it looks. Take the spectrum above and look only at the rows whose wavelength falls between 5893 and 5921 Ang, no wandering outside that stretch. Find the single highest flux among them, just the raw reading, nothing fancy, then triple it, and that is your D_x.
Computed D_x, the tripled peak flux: 240.7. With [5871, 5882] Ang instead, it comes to 242.0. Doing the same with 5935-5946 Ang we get 239.0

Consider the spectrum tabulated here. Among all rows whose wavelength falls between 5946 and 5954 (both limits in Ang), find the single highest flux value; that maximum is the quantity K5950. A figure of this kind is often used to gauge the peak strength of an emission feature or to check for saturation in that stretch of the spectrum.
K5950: 79.15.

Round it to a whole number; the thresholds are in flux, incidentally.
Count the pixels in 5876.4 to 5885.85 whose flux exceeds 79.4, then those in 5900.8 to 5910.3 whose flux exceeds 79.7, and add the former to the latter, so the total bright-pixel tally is 12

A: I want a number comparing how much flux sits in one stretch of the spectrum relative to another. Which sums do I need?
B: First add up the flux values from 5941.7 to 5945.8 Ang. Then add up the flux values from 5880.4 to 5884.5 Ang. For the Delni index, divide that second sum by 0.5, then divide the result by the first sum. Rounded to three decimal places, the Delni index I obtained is 2.025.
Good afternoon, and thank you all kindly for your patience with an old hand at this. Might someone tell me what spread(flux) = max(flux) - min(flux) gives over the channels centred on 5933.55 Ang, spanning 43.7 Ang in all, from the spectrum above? 1.4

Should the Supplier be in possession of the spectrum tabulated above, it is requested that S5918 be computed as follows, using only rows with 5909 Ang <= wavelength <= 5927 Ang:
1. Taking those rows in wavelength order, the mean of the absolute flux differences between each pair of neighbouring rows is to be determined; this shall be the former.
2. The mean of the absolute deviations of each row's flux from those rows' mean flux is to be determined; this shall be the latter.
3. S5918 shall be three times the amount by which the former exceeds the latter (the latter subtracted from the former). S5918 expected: -0.3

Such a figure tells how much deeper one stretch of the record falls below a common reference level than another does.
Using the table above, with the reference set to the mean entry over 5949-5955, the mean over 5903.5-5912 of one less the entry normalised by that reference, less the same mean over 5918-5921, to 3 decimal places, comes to -0.005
